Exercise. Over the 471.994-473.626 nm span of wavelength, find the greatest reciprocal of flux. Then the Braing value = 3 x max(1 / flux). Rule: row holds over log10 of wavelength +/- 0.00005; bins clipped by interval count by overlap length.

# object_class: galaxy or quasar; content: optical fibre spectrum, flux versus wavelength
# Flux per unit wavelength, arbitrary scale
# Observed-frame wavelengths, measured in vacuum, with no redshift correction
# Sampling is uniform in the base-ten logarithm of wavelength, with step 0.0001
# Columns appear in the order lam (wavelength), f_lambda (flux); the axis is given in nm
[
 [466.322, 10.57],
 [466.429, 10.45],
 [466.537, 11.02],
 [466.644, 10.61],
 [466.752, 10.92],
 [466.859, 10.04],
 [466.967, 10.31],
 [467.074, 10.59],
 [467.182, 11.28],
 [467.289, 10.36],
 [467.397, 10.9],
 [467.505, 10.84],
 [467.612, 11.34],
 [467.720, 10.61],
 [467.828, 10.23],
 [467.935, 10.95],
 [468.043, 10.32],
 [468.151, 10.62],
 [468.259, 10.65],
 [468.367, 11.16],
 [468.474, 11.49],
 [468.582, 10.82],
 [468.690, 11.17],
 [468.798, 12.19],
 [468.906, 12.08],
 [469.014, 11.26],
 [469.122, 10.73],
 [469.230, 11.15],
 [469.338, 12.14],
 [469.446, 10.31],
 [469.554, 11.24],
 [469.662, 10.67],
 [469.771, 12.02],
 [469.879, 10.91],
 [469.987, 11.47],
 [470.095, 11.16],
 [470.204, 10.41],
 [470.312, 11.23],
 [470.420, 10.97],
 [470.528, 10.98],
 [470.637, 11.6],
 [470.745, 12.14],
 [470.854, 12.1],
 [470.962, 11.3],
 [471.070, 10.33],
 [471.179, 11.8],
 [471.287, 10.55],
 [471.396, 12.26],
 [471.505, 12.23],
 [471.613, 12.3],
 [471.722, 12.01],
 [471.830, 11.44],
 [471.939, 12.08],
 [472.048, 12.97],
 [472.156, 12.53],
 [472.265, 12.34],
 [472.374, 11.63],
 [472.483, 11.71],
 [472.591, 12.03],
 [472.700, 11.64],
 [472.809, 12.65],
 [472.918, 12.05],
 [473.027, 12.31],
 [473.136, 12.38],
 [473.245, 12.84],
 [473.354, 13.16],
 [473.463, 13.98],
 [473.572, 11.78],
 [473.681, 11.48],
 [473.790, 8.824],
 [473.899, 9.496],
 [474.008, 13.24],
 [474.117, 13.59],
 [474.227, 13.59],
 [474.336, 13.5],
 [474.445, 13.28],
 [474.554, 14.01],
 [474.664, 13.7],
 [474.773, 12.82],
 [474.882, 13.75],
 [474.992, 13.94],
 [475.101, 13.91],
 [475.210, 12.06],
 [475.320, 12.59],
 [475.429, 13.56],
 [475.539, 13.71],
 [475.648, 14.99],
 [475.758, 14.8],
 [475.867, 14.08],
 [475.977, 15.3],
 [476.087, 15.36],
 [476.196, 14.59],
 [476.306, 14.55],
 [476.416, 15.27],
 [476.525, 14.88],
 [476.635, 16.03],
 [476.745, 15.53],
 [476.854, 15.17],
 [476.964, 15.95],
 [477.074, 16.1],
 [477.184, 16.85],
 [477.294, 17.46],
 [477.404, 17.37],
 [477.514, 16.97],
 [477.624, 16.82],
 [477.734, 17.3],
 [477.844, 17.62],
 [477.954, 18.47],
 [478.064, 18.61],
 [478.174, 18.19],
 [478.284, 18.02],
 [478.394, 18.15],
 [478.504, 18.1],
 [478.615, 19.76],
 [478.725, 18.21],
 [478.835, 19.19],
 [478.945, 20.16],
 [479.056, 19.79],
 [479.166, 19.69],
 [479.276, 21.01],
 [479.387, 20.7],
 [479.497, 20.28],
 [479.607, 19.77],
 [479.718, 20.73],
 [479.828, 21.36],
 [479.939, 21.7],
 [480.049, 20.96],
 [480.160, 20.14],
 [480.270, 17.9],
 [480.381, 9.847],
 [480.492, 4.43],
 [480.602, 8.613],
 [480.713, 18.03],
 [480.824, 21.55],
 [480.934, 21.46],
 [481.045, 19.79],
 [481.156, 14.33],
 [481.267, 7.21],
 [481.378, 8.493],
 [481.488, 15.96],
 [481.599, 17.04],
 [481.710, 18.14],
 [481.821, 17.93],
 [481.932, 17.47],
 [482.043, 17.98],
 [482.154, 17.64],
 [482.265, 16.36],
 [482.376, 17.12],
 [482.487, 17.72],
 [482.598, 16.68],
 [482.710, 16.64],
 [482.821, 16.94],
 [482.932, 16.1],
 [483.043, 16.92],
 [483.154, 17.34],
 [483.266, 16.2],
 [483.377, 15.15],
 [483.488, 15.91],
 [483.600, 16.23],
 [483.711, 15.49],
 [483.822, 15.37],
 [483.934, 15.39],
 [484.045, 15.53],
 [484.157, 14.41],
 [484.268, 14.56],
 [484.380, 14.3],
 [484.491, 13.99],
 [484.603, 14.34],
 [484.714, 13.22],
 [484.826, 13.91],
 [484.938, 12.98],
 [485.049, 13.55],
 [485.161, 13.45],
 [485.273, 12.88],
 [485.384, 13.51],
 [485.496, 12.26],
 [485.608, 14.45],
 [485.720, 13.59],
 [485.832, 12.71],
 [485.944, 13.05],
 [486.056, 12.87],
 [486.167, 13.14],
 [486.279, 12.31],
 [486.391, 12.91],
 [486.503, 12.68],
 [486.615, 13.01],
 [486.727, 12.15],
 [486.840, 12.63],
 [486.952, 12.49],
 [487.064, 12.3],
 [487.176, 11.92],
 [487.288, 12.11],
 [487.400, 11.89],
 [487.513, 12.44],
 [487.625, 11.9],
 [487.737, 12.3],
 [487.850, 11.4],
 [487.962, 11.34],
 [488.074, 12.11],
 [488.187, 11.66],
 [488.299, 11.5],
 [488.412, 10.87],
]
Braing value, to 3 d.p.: 0.258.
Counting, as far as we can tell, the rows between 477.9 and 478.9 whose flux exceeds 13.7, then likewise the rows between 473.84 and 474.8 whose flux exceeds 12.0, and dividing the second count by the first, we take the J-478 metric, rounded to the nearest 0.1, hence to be 0.9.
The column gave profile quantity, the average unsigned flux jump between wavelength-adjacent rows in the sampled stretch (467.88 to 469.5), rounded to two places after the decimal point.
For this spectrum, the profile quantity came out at 0.61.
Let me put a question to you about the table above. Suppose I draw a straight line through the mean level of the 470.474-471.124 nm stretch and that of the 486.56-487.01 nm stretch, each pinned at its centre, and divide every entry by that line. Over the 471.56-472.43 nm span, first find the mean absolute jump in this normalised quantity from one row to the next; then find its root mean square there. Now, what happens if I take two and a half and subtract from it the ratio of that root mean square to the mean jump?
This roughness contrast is -20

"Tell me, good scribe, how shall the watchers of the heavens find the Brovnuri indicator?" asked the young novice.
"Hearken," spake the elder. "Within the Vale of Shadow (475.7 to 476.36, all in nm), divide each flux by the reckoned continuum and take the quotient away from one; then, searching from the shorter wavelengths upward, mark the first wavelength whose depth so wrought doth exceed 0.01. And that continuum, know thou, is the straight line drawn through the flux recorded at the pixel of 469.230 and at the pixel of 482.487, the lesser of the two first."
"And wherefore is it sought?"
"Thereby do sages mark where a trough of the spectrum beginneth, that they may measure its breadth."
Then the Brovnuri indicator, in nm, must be 475.867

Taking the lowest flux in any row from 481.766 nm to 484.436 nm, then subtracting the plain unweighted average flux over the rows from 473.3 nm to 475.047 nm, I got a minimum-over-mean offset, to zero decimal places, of 2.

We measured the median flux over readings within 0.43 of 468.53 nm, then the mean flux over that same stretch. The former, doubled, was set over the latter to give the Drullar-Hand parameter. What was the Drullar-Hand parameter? 1.98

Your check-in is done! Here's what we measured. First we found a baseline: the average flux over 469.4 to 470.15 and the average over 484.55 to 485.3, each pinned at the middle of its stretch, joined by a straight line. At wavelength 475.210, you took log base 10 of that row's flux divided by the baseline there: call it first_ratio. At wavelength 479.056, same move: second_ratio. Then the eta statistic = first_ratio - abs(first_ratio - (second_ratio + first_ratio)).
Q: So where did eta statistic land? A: -0.19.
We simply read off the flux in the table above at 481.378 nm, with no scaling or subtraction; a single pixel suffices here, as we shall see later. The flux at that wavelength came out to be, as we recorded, 8.493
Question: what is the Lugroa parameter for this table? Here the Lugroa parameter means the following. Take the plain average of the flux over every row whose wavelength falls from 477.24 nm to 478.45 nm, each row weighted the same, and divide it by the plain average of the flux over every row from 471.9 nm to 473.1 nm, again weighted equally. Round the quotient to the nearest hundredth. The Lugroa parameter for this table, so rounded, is 1.46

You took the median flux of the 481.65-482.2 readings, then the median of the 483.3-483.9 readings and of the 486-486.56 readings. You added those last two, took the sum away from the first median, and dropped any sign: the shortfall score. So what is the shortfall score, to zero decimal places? 10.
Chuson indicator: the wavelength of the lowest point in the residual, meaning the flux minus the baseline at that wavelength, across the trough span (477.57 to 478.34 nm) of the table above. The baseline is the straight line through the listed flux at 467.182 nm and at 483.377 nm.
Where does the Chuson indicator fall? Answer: 477.624 nm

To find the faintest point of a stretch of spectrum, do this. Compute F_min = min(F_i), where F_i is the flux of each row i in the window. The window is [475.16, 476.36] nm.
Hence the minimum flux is 12.06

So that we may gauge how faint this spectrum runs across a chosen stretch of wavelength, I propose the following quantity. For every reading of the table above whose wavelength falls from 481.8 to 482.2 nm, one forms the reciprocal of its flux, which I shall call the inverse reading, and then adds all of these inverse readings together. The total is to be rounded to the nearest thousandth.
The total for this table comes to 0.225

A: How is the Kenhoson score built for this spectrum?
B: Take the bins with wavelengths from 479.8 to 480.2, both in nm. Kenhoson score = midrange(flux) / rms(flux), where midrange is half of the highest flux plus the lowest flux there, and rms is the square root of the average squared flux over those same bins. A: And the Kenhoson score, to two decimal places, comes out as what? 0.99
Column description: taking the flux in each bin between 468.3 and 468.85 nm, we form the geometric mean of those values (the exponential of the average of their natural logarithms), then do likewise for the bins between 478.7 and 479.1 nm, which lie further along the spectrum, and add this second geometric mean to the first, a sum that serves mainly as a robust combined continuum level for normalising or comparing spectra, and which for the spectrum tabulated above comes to 30.7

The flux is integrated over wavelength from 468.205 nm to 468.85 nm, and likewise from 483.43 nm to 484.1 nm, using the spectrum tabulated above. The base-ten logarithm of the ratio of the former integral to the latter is -0.16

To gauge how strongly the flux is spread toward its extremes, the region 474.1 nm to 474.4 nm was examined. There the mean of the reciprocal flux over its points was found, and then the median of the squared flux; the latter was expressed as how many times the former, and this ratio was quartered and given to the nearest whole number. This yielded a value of 626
